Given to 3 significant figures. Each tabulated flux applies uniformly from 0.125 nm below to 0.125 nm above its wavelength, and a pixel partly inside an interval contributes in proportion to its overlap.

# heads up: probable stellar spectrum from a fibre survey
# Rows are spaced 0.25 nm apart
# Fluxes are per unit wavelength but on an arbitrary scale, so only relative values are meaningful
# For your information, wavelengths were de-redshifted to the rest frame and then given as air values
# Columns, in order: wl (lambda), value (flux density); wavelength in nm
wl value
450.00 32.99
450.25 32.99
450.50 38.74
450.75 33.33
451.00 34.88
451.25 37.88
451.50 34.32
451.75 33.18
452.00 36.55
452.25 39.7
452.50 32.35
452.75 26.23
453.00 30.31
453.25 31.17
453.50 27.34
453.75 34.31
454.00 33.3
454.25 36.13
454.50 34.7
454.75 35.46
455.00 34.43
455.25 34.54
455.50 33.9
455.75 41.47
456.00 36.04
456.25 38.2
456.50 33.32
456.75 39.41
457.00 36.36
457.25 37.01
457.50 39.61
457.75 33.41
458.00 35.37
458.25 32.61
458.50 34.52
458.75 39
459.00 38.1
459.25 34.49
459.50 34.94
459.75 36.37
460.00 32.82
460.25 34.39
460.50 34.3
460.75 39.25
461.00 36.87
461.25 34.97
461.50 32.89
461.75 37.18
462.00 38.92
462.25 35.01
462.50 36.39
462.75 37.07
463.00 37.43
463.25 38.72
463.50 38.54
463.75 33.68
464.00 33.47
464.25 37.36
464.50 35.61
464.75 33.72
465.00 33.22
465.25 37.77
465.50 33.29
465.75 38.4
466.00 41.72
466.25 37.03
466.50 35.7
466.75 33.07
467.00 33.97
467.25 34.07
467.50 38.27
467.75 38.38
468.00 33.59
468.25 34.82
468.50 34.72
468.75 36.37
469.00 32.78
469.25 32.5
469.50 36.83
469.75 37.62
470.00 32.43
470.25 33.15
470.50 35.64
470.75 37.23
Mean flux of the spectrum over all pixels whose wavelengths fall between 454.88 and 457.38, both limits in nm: 36.5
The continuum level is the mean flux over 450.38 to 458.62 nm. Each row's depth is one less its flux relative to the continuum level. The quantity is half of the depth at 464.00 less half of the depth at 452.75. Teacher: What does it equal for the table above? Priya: -0.10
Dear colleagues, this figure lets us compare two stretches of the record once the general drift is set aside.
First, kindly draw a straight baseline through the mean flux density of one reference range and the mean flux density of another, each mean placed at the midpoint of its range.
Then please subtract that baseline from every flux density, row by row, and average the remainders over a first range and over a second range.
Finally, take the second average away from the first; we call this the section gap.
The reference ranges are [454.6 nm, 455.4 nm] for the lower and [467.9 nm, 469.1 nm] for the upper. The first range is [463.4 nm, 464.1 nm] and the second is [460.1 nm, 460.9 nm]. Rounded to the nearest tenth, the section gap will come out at -0.7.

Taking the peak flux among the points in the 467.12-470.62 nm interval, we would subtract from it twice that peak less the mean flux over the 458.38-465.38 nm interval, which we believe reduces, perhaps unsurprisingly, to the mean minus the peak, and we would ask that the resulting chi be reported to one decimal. -2.4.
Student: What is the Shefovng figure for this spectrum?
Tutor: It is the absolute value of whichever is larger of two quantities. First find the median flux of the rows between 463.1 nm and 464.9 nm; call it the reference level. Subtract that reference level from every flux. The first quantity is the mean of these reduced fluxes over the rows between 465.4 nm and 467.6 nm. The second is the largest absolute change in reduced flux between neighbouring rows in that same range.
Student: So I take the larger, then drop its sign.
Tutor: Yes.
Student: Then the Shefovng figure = 5.1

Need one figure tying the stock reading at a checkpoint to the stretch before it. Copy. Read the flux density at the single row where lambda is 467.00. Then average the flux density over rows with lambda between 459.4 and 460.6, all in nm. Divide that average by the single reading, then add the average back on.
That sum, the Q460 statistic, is 35.6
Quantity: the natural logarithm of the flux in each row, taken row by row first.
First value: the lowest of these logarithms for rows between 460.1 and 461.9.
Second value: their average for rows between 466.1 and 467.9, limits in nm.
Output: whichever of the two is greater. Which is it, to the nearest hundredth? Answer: 3.58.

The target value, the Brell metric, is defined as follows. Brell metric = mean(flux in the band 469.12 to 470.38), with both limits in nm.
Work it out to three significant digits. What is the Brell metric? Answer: 34.5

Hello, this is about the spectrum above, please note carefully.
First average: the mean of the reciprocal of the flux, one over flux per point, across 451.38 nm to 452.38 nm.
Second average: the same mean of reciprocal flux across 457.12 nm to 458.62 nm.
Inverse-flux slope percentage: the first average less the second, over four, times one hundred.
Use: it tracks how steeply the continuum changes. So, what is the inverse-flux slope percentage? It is -0.010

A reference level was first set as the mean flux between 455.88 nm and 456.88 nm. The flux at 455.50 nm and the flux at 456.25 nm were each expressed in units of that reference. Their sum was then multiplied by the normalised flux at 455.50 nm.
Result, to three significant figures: 1.81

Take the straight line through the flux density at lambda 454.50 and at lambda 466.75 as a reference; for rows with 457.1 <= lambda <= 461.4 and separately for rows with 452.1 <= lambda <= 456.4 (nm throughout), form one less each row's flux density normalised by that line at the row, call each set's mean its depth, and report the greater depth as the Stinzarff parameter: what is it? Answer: 0.02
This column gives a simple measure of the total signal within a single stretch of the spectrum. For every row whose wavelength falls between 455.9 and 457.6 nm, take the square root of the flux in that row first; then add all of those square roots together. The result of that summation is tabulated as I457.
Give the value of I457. 43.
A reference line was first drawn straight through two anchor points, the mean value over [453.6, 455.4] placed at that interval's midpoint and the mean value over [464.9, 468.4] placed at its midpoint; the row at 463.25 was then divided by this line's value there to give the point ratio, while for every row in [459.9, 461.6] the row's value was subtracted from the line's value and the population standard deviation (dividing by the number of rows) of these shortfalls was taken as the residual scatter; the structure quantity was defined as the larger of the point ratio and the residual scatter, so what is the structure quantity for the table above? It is 2.1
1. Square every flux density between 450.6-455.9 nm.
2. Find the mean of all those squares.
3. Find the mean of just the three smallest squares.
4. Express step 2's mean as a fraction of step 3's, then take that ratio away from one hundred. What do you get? 98.5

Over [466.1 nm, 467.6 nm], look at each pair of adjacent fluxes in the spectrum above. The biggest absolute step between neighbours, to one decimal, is 4.2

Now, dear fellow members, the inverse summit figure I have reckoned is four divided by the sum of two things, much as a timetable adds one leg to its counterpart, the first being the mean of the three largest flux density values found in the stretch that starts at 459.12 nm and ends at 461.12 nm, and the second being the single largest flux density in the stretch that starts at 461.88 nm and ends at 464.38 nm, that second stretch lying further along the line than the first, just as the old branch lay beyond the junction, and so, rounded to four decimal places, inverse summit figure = 0.0523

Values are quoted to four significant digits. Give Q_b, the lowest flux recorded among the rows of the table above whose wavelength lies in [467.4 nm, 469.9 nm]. 32.50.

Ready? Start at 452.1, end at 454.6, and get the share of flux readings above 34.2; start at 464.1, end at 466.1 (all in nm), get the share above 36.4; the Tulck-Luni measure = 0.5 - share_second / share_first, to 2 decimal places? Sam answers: -0.75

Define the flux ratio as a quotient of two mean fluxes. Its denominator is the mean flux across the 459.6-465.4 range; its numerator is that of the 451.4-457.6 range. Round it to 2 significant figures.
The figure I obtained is 0.97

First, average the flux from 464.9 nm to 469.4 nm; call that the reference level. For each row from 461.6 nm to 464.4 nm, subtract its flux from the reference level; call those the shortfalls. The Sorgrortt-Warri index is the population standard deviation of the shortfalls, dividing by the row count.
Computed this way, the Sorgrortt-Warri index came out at 1.8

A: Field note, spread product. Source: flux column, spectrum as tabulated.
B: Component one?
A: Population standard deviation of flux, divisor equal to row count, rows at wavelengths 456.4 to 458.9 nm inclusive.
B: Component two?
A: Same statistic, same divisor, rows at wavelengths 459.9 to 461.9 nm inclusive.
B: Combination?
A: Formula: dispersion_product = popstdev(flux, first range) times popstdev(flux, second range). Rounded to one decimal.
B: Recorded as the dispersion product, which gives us 5.3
